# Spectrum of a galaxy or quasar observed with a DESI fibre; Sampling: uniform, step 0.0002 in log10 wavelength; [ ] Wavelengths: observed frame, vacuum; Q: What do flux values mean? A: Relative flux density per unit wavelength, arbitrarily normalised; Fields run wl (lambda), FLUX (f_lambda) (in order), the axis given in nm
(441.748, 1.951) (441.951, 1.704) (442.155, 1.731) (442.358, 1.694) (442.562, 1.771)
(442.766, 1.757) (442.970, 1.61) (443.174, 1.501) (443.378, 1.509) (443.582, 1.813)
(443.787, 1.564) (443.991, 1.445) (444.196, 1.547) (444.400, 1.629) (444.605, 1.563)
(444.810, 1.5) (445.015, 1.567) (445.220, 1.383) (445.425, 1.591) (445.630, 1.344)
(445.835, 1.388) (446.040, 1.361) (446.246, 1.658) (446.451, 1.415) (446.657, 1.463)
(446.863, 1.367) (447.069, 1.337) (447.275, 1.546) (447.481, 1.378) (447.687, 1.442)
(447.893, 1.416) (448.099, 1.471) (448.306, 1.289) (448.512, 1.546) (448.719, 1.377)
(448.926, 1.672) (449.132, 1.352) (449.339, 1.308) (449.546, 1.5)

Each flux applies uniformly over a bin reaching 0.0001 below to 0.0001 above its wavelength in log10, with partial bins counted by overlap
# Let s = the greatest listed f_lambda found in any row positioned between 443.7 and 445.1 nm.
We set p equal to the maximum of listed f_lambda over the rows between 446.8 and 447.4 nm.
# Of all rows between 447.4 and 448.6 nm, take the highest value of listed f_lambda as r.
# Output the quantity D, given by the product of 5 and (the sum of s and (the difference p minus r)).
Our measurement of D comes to 8.1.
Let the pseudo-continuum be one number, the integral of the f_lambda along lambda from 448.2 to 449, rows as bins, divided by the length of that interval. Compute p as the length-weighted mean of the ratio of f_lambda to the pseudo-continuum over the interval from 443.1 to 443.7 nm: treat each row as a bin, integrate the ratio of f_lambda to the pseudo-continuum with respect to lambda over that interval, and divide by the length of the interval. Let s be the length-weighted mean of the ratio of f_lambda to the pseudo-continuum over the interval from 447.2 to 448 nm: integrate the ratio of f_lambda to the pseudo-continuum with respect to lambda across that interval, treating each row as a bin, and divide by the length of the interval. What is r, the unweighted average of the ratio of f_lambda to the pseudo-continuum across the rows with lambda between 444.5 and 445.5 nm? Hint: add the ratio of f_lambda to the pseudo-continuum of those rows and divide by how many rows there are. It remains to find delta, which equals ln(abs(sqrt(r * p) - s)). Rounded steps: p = 1.10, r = 1.04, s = 0.99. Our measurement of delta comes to -2.49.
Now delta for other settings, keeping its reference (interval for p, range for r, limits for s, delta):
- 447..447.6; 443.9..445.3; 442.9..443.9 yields -2.45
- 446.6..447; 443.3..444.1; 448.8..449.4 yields -3.67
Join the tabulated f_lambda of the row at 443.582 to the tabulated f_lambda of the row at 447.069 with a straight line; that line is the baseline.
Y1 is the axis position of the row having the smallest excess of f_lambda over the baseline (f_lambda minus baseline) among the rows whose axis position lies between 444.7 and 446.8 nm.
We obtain 445.220 nm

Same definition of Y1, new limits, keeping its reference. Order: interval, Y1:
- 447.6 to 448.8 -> 448.306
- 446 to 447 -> 446.040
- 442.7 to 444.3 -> 443.174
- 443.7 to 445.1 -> 443.991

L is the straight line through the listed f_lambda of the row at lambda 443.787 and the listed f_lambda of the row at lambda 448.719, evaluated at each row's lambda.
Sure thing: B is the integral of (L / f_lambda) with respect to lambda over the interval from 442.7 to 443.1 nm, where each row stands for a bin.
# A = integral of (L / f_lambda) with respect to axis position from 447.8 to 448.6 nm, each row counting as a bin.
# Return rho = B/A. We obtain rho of 0.49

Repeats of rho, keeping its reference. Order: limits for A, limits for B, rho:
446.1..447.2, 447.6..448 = 0.36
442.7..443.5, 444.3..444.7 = 0.48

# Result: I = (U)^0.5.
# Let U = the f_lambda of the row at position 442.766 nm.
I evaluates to 1.33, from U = 1.757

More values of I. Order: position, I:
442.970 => 1.27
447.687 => 1.20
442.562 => 1.33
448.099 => 1.21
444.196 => 1.24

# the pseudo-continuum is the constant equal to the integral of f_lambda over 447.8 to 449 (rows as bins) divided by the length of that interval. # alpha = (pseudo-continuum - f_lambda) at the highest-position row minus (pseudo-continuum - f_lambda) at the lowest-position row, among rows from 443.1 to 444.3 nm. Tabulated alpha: -0.05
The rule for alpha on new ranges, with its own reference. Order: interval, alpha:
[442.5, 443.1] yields 0.16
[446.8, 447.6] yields -0.01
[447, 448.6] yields -0.21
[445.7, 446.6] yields -0.03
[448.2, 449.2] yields -0.06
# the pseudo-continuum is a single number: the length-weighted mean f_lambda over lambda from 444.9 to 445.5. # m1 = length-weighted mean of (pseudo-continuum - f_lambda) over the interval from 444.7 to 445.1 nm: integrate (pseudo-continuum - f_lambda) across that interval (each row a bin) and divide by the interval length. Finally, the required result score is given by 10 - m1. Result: 10.0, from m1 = -0.02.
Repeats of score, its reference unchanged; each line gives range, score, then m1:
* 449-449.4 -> 9.8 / 0.15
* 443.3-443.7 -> 10.2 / -0.16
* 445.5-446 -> 9.9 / 0.13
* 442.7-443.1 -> 10.2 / -0.15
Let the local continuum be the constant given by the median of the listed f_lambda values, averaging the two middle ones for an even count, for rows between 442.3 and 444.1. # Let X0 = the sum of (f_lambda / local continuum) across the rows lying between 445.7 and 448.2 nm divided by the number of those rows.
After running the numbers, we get 0.89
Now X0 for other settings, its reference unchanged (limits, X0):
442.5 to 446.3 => 0.96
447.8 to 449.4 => 0.89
